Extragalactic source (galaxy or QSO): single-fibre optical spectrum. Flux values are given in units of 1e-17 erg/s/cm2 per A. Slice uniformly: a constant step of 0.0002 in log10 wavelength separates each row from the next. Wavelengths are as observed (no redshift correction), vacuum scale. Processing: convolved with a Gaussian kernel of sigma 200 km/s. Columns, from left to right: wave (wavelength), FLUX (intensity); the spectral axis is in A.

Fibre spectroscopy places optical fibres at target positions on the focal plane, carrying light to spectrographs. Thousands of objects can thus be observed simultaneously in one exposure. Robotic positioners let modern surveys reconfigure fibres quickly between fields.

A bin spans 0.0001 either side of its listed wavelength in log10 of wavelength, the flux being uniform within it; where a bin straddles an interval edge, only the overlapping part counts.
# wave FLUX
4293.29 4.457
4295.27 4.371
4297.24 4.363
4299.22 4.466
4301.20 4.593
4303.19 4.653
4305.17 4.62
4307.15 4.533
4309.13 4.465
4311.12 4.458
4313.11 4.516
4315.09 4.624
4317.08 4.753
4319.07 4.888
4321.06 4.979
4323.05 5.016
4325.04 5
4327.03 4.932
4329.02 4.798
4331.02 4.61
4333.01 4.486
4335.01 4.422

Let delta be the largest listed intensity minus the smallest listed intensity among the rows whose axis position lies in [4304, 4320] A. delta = 0.43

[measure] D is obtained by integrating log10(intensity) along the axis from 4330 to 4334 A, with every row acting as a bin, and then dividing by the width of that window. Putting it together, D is 0.658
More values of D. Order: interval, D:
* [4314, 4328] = 0.689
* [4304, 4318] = 0.660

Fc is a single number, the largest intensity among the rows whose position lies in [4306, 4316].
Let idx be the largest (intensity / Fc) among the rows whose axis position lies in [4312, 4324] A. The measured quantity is 1.08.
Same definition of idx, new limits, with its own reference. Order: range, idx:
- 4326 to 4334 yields 1.07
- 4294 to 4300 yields 0.97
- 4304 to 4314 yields 1.00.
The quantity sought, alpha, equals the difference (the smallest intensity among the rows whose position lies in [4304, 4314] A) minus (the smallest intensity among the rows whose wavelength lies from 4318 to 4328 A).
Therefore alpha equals -0.43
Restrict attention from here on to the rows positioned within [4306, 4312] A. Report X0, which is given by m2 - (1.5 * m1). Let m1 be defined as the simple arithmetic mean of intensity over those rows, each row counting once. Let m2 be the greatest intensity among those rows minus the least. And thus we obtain -6.65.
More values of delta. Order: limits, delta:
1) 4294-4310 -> 0.29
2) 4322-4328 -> 0.08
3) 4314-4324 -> 0.39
